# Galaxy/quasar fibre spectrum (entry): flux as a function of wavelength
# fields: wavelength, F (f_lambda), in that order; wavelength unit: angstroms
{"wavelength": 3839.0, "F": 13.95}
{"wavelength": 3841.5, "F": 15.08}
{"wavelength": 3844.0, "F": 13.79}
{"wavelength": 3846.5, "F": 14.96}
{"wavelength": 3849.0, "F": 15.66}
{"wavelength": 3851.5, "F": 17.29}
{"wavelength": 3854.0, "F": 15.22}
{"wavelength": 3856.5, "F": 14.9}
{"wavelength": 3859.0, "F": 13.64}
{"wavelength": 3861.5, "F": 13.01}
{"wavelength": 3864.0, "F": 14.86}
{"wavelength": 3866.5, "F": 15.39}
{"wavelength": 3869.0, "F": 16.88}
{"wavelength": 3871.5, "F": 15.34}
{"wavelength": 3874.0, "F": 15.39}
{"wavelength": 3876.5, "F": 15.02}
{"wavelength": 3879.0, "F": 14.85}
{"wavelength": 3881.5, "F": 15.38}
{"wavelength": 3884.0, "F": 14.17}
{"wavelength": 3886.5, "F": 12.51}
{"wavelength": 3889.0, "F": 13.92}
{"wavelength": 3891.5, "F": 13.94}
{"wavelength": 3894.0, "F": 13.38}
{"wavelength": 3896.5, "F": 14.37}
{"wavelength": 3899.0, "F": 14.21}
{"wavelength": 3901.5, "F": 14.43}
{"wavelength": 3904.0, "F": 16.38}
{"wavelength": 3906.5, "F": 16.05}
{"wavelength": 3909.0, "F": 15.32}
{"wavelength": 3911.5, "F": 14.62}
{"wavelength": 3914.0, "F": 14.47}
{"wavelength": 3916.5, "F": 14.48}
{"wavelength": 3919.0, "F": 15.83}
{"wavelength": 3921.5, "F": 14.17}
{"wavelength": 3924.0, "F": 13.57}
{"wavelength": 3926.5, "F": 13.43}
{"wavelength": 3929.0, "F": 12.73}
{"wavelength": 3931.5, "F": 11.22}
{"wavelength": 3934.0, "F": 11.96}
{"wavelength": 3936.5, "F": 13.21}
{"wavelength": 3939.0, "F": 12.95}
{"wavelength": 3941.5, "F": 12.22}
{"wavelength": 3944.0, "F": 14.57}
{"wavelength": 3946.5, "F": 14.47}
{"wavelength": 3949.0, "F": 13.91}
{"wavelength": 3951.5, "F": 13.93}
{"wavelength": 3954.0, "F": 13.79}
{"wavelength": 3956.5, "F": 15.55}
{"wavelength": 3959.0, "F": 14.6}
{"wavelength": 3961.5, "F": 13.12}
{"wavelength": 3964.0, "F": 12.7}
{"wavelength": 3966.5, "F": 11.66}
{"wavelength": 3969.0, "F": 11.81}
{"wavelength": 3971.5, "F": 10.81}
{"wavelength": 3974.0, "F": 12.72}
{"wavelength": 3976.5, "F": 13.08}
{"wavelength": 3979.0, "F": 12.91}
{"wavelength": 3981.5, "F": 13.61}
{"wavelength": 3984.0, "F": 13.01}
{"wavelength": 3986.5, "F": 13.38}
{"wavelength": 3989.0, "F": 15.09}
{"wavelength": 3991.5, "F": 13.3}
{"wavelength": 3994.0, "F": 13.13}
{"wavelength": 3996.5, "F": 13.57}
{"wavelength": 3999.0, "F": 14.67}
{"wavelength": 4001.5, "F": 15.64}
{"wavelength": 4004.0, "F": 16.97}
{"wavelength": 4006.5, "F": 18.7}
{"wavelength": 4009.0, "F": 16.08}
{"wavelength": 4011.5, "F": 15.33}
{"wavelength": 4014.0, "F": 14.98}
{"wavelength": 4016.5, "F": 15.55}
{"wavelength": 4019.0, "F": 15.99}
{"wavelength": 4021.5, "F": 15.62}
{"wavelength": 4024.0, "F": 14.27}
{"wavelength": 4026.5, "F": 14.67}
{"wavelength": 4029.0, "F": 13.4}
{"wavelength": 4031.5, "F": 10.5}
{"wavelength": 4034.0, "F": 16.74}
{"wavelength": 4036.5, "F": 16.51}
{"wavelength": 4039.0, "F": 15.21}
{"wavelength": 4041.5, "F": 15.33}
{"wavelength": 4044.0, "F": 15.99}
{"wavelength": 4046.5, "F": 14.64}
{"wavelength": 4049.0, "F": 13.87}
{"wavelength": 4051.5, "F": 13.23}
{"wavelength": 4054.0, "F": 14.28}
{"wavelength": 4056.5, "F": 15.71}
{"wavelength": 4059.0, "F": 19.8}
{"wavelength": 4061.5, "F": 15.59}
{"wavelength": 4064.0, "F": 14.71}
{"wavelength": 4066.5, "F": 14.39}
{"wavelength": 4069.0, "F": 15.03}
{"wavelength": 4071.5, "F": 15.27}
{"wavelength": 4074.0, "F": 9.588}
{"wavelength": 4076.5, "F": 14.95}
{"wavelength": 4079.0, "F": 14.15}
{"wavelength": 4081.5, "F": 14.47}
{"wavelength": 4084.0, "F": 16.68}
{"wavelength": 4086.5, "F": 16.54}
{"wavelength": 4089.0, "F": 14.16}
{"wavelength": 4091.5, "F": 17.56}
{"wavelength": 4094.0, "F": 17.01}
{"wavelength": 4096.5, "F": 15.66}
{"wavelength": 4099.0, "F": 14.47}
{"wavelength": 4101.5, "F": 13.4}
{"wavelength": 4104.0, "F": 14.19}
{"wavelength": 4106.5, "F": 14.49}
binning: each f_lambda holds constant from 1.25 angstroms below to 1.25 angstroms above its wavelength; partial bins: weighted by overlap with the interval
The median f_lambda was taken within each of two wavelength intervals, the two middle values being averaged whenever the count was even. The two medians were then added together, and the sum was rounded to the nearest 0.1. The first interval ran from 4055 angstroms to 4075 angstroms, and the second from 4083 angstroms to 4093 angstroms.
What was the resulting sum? 31.8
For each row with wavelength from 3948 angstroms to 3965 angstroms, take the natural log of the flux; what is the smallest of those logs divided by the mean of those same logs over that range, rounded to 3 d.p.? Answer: 0.965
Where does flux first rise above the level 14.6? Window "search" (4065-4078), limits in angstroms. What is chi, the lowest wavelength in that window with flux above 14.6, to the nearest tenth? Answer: 4069.0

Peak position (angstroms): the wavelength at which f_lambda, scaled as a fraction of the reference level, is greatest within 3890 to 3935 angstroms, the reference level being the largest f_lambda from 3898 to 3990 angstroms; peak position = 3904.0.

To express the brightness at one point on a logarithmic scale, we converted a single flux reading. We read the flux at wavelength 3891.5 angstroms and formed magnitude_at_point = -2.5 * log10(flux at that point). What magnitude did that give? -2.86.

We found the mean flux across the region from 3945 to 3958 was 14.3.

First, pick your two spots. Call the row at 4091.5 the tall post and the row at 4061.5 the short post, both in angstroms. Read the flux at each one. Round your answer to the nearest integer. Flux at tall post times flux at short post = 274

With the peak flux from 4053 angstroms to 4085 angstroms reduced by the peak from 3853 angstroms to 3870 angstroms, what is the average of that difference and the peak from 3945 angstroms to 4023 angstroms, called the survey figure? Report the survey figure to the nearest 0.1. 10.8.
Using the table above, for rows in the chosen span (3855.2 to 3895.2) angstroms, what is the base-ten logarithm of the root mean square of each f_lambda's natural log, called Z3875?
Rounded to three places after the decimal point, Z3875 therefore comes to 0.427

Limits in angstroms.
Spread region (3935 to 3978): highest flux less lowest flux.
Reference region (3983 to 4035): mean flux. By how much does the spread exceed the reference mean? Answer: -10.0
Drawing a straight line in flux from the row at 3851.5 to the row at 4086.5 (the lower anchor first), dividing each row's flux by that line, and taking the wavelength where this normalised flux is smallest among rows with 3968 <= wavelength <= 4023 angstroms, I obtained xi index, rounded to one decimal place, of 3971.5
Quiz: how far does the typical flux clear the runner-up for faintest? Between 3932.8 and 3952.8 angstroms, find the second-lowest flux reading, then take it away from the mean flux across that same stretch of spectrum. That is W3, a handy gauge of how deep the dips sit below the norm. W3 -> 1.2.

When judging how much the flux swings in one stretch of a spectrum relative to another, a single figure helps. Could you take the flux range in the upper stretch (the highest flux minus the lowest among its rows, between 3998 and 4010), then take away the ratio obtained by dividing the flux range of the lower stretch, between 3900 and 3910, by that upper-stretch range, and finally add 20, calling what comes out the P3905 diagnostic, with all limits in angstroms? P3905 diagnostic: 24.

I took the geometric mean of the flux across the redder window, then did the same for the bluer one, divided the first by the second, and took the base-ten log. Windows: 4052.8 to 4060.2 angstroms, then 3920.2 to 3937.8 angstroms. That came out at 0.11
